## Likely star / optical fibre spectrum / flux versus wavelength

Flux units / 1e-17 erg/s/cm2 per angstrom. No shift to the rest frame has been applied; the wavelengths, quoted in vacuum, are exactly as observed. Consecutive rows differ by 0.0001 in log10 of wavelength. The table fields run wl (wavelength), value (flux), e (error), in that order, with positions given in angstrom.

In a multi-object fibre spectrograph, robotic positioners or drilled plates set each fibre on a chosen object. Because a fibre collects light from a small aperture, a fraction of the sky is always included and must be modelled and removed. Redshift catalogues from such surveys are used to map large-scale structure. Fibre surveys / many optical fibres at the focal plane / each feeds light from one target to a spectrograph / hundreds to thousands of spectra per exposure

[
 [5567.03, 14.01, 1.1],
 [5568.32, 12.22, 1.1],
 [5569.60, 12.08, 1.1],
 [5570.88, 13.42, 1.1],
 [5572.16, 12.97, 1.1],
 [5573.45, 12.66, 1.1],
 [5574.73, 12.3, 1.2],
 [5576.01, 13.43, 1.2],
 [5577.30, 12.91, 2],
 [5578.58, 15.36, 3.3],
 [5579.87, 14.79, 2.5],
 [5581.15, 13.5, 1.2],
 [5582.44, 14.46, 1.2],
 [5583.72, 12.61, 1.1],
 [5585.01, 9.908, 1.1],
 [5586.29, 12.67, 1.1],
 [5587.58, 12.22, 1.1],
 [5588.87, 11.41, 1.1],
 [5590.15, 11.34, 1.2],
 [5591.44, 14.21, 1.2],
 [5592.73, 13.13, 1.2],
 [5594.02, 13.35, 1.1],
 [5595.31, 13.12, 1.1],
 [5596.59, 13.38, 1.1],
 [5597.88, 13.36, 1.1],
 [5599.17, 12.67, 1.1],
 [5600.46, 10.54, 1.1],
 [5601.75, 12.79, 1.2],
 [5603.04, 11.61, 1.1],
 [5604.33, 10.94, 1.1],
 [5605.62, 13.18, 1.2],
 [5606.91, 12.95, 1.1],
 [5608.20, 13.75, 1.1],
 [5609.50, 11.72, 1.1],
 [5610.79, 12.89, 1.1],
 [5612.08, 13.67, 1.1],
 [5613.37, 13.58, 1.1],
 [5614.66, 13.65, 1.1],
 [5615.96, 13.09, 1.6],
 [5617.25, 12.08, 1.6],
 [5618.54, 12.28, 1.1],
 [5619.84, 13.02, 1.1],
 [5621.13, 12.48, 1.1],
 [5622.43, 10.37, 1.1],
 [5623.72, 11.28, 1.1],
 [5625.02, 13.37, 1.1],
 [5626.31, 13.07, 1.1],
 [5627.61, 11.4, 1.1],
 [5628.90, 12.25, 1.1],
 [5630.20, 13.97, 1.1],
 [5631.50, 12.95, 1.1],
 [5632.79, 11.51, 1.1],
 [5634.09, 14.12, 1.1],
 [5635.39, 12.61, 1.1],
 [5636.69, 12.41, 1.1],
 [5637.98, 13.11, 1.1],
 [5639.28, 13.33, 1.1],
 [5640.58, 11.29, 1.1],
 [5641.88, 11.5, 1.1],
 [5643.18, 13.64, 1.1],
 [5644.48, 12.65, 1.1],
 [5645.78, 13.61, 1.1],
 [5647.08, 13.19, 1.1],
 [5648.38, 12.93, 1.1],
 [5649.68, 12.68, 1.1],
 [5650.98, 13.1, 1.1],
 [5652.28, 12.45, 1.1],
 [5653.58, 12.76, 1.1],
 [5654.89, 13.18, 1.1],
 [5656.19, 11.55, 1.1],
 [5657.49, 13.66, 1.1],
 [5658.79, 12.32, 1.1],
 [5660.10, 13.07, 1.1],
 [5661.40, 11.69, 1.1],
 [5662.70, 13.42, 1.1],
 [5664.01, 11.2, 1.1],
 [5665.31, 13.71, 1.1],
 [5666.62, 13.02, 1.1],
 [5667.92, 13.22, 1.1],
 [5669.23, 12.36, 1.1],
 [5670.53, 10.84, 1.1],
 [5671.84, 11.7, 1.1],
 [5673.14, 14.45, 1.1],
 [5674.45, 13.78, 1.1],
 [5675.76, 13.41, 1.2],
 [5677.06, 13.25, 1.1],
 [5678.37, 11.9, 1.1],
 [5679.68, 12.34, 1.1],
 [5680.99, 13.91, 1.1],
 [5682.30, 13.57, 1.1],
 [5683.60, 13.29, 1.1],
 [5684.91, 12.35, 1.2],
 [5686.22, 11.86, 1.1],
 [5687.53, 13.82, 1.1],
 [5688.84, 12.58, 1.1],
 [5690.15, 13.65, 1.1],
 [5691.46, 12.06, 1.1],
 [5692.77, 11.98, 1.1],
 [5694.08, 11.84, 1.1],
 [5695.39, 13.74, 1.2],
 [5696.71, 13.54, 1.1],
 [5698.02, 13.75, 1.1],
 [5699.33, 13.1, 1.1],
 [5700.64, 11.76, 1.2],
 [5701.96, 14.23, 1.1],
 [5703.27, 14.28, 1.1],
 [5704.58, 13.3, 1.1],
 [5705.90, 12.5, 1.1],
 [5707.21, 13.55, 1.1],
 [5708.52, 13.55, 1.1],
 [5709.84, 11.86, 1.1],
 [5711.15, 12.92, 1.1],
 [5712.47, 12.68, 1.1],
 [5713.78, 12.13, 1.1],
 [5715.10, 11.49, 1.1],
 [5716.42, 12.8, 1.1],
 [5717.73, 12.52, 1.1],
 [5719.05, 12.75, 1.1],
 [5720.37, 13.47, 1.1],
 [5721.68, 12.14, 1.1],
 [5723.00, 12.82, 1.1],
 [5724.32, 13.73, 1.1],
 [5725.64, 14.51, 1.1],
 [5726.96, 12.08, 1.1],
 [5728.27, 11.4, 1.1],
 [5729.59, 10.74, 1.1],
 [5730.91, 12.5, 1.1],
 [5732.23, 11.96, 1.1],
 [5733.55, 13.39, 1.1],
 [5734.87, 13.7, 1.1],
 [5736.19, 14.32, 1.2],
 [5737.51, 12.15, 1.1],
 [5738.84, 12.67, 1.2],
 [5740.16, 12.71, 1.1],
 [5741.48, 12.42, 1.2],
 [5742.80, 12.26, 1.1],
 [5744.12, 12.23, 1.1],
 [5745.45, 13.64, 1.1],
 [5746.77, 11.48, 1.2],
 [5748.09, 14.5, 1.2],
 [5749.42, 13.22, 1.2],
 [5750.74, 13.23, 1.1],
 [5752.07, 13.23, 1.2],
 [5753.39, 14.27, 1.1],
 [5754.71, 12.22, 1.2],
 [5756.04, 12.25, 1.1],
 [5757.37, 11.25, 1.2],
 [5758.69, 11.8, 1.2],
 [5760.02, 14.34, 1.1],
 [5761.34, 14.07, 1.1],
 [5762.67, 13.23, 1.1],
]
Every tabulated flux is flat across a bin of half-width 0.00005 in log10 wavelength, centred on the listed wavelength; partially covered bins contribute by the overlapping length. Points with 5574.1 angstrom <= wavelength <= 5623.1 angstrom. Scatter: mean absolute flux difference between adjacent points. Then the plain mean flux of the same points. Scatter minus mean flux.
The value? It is -11.68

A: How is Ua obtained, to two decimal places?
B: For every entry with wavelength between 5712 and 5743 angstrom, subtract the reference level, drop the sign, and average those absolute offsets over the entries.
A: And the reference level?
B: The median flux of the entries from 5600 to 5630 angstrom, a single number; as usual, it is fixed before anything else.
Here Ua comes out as 0.69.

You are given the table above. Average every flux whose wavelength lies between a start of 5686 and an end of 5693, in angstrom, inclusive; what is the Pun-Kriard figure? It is 12.7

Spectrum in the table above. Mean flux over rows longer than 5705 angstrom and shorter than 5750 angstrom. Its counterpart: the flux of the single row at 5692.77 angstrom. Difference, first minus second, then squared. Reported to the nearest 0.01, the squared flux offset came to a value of 0.56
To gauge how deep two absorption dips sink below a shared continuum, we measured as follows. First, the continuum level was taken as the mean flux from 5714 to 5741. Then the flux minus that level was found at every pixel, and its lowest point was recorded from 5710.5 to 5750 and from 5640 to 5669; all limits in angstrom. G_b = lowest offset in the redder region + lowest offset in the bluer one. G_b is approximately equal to -3.4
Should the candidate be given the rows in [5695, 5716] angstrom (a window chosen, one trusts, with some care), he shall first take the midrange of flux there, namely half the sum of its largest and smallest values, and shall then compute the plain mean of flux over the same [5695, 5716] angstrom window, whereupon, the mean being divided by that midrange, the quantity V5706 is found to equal 1.01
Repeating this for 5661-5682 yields 1.01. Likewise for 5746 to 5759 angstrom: 0.99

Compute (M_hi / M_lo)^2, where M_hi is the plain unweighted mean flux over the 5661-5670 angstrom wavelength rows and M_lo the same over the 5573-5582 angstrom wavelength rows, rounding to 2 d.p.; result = 0.87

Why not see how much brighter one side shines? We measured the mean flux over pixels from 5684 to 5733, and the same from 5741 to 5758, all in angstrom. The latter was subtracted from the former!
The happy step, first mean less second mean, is 0.0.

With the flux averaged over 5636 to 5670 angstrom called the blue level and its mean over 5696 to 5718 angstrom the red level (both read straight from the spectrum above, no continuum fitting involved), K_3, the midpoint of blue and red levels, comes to 12.84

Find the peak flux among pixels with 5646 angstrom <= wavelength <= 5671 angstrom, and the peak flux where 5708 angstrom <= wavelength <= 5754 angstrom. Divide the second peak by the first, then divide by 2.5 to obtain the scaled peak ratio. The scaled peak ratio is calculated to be 0.423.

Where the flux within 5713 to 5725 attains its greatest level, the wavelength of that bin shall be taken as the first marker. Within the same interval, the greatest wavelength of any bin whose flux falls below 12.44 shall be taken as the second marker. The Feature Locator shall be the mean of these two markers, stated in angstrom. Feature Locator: 5723.0 angstrom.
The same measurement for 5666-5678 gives 5672.5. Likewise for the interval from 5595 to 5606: 5600.5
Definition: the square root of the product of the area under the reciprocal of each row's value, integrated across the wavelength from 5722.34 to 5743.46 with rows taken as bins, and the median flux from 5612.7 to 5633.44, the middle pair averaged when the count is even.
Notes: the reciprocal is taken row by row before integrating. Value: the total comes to 4.61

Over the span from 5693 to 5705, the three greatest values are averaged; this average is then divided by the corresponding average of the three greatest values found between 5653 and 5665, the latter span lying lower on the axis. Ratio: 1.05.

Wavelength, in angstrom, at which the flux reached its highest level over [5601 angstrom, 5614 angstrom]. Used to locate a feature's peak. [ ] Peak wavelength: 5608.20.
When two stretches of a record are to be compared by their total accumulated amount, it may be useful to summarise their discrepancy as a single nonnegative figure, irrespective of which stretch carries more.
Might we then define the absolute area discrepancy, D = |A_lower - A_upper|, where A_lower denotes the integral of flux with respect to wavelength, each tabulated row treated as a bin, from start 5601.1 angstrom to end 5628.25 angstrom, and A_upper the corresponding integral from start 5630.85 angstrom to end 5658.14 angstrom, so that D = 8.4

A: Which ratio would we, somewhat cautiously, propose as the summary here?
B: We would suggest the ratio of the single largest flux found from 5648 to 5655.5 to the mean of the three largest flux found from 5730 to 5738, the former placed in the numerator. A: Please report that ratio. 0.95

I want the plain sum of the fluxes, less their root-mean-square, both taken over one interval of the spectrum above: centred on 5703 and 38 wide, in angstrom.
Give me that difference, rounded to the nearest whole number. 359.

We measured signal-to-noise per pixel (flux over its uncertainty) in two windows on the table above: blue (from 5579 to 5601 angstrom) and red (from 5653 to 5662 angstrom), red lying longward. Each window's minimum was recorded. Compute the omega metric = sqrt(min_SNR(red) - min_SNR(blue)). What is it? 2.14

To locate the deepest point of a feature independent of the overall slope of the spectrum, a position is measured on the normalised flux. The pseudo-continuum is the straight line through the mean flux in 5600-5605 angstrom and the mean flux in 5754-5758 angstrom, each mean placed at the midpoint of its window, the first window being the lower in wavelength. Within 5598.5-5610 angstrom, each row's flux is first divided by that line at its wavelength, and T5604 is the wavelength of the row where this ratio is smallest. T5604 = 5600.46 angstrom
